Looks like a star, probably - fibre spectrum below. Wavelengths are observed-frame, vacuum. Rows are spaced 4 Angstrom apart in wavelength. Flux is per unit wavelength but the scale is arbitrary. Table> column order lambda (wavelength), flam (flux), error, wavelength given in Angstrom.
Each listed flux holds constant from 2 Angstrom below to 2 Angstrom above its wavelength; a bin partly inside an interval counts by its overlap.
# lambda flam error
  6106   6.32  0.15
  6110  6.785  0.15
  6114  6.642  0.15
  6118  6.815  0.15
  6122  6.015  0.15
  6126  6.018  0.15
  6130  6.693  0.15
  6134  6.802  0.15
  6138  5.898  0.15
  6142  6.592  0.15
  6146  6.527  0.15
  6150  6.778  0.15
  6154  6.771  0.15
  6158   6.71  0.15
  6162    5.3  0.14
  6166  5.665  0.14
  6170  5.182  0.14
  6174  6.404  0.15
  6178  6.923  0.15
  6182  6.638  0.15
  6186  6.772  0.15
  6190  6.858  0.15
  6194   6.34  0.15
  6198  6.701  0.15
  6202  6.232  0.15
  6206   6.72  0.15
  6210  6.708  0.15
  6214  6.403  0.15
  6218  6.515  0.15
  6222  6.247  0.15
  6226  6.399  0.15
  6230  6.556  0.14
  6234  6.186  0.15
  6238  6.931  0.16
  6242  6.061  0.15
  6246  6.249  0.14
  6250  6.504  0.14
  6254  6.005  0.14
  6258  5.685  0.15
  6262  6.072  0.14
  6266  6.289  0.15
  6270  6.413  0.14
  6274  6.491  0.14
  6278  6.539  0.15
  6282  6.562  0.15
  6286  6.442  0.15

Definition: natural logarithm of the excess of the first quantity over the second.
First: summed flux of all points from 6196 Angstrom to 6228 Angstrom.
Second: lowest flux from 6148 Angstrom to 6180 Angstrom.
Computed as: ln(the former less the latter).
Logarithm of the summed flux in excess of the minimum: 3.845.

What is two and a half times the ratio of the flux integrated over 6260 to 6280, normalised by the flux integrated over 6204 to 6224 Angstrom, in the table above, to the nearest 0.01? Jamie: 2.44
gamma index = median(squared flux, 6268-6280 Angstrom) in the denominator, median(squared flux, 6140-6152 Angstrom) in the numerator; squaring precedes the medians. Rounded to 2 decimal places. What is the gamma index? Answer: 1.03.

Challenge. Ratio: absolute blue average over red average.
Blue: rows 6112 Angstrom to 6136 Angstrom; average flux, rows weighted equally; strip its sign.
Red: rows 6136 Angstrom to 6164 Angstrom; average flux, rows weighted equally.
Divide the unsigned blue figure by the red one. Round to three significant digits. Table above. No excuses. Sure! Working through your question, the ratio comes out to 1.02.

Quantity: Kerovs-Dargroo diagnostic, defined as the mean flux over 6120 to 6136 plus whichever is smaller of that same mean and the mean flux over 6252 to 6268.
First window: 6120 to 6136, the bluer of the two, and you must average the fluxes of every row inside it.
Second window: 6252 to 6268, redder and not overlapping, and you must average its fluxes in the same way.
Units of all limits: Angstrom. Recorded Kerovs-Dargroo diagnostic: 12.4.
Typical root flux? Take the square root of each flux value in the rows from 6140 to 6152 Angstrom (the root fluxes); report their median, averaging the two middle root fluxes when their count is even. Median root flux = 2.57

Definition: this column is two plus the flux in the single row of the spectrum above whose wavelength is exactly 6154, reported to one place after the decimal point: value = 8.8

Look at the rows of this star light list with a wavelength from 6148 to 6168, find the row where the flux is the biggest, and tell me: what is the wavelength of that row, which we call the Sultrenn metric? 6150 Angstrom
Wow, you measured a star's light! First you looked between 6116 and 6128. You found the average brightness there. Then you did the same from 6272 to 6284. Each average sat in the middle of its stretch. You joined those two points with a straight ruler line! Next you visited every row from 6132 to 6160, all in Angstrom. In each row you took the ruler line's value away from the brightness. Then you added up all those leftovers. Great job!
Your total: 1.8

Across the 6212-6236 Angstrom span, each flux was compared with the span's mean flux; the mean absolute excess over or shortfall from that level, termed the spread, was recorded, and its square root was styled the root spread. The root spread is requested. 0.33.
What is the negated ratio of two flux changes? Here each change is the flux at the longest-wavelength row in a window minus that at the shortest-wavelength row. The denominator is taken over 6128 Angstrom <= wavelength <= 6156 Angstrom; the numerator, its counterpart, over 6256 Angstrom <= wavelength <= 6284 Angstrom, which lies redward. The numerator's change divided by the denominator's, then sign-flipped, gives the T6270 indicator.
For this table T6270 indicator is -11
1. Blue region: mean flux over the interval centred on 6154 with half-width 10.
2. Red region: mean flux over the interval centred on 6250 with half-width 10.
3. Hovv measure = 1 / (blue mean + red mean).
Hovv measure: 0.0799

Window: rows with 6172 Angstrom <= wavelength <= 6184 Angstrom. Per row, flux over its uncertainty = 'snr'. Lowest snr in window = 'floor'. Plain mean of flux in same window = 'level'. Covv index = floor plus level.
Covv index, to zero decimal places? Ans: 49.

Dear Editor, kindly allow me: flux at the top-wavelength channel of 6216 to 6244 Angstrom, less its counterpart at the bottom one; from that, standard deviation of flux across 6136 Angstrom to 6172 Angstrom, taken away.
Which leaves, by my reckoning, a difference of -1.1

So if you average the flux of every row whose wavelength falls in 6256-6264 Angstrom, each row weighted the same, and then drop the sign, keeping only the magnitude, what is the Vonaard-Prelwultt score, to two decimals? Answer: 5.88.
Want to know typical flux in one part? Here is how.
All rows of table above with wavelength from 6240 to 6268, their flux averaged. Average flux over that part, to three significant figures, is 6.12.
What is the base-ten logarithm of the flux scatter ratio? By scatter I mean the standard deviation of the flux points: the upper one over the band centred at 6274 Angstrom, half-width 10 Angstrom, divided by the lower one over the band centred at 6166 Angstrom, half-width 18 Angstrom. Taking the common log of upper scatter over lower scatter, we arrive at -0.8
